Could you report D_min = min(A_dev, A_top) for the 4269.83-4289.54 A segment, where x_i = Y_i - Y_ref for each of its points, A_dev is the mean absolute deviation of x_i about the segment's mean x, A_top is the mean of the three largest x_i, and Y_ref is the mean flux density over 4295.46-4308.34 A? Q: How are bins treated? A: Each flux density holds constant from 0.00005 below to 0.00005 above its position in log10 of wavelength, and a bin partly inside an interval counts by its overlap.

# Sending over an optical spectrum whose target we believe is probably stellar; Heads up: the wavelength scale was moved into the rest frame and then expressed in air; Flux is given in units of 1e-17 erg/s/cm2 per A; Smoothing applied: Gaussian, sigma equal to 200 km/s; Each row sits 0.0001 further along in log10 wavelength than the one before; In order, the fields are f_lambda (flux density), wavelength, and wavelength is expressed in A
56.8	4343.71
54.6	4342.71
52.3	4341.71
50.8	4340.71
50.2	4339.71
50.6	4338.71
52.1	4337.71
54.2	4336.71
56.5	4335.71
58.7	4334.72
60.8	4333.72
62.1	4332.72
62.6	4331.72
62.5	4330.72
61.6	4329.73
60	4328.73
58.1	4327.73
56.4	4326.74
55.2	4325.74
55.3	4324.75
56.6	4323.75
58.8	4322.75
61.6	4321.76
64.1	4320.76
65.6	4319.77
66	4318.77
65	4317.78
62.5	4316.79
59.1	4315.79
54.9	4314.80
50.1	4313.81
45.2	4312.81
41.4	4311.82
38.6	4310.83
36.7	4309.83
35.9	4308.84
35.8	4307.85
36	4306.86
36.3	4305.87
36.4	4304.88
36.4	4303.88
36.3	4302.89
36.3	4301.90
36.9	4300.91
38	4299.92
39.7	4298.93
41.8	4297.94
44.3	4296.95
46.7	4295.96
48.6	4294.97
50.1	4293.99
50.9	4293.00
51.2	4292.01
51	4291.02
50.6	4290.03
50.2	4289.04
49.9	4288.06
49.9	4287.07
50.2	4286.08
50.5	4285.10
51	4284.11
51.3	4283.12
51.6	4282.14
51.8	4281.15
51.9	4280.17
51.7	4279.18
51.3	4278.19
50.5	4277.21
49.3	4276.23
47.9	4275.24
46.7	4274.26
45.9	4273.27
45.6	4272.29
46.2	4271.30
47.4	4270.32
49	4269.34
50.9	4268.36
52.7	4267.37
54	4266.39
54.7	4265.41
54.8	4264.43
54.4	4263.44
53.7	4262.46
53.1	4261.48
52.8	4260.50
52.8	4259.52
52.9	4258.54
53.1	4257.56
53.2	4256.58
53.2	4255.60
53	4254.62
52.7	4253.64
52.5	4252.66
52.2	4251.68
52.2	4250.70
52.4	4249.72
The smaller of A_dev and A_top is 1.8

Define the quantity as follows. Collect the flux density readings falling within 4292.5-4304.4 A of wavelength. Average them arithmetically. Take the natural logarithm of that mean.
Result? 3.74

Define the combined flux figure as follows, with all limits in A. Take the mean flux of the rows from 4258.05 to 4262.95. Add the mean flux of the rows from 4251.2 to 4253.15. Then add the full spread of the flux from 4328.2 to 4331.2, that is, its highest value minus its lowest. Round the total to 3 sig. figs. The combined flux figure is 108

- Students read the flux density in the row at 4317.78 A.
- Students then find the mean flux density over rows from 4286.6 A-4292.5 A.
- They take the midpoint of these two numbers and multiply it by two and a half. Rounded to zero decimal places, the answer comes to 144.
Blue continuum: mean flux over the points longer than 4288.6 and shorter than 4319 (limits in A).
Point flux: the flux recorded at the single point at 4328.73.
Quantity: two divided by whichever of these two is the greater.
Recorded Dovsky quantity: 0.0333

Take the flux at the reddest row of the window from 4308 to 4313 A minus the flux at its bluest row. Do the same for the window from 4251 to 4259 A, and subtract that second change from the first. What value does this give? 9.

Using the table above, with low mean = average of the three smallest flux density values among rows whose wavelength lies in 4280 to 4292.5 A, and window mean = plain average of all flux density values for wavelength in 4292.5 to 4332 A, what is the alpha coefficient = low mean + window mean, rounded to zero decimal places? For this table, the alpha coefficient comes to 100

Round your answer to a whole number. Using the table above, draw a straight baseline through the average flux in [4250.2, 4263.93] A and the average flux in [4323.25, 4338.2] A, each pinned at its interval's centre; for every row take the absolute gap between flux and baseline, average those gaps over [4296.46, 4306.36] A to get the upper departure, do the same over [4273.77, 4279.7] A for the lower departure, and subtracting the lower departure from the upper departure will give 13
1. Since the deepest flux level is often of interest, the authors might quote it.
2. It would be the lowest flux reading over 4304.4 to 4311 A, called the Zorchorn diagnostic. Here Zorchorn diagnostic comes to 35.8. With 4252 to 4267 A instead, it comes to 52.5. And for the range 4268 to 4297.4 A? 44.3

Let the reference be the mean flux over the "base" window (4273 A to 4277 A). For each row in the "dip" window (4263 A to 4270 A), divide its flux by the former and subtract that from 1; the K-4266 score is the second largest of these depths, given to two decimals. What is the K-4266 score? -0.07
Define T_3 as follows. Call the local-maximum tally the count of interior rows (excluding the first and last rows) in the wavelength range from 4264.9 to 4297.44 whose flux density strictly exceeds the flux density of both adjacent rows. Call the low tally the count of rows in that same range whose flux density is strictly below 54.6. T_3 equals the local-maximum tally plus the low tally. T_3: 34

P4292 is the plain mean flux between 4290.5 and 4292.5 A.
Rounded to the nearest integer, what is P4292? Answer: 51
